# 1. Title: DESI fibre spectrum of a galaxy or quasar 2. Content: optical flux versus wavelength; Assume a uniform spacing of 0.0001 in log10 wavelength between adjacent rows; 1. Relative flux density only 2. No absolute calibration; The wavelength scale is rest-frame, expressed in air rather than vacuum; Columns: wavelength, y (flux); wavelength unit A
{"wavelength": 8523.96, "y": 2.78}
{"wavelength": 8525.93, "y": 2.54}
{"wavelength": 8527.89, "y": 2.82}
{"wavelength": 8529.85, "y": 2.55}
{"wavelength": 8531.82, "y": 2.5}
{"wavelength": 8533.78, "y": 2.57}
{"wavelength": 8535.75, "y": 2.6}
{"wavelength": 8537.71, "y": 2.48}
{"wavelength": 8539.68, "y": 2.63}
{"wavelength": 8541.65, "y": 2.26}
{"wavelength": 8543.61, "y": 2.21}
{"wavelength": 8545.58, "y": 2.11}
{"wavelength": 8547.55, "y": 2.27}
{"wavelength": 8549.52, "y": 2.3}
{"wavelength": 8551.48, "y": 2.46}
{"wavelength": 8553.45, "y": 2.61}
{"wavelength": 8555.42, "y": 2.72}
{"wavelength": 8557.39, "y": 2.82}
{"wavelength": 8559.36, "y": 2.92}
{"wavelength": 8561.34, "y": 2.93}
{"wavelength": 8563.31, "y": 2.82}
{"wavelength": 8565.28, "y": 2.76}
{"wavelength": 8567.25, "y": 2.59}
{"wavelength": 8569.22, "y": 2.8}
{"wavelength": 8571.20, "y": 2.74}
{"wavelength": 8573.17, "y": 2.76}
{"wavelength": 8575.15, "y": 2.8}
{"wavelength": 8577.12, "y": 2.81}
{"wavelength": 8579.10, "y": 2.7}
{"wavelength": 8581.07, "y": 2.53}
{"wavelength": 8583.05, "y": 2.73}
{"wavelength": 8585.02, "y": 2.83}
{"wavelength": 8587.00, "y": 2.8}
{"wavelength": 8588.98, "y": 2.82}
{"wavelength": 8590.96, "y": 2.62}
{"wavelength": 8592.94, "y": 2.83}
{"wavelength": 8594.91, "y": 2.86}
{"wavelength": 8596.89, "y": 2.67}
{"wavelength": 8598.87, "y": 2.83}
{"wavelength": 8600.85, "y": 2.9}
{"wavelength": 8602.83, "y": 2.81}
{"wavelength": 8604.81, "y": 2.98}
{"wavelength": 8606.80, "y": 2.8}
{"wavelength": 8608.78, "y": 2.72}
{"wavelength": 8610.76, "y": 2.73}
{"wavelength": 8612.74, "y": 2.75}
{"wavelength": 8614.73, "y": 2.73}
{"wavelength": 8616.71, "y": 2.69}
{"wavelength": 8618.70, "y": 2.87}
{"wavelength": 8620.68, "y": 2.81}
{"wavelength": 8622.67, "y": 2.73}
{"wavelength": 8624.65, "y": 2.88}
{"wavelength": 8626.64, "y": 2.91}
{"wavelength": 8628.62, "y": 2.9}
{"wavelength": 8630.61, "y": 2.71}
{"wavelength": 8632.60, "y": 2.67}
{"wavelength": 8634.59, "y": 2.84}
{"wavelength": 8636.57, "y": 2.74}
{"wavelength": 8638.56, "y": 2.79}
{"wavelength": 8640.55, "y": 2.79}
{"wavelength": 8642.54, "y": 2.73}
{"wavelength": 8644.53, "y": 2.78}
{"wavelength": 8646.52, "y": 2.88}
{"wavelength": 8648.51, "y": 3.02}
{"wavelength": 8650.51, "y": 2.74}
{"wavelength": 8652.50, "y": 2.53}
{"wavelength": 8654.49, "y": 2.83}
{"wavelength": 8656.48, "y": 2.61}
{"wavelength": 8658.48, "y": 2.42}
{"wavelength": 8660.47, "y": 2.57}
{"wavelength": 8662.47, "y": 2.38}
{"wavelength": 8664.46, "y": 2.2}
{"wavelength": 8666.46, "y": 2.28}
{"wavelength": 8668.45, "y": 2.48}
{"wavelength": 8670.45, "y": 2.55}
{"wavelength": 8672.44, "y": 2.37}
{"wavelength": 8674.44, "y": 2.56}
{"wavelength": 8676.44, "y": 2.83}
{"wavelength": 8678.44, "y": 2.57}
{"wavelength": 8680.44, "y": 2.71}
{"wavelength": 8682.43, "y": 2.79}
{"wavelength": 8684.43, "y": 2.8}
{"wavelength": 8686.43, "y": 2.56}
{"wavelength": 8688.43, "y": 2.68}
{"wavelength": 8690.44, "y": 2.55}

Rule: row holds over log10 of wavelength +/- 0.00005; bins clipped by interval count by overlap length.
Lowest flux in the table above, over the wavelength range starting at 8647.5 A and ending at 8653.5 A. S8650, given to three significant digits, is 2.53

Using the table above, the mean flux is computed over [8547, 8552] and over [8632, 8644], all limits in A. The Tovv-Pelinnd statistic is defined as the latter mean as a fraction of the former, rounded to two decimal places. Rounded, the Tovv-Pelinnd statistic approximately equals 1.18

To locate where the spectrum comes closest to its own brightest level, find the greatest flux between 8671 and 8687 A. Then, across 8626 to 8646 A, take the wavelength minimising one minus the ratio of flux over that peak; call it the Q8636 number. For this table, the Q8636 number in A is 8626.64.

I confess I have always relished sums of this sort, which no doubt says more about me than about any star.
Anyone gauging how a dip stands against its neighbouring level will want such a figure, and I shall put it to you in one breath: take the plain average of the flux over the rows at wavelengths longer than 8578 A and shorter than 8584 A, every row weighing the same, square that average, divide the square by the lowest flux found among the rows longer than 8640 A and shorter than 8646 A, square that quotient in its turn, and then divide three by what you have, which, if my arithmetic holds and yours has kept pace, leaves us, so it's 0.45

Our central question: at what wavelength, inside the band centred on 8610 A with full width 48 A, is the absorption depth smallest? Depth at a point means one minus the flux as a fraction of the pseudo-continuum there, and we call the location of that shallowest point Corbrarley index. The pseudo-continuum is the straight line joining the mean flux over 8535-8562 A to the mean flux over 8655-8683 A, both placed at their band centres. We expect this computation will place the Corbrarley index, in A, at 8604.81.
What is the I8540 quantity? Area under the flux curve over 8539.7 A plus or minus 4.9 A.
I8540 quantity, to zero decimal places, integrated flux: 24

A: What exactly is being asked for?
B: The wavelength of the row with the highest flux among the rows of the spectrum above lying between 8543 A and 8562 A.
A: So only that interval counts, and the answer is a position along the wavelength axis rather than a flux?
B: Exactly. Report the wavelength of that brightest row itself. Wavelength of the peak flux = 8561.34 A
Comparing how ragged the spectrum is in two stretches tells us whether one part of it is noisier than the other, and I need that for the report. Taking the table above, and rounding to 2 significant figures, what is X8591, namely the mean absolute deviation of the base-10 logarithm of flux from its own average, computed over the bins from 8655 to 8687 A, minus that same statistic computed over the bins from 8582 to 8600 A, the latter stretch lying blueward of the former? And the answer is 0.013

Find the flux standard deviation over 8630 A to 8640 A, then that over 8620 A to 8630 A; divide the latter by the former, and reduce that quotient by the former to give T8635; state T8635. 1.1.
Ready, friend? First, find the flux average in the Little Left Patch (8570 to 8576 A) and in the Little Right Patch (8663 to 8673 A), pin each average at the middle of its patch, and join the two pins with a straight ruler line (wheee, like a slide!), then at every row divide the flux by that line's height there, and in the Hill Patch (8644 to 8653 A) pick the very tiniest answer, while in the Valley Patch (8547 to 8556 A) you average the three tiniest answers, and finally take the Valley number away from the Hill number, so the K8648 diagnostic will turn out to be 0.22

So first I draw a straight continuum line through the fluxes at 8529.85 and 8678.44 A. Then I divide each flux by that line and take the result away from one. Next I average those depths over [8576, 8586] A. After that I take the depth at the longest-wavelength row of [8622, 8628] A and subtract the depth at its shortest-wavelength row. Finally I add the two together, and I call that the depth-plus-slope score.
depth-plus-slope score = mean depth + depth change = -0.13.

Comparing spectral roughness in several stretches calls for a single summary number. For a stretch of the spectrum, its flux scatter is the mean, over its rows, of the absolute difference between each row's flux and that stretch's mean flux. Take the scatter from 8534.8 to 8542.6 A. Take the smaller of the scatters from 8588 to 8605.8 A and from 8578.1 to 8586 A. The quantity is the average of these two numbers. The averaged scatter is 0.099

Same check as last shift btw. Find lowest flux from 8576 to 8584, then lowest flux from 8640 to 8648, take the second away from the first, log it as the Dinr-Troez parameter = -0.20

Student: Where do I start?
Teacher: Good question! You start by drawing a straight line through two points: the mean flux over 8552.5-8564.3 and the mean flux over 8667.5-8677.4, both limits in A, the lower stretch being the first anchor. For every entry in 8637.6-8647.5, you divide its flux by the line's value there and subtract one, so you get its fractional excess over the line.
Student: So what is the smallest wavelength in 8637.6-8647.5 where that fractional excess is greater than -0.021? 8638.56 A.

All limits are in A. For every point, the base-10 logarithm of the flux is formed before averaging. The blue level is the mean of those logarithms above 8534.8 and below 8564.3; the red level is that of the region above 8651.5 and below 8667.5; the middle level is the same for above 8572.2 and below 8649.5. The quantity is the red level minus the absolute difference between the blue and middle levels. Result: 0.351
